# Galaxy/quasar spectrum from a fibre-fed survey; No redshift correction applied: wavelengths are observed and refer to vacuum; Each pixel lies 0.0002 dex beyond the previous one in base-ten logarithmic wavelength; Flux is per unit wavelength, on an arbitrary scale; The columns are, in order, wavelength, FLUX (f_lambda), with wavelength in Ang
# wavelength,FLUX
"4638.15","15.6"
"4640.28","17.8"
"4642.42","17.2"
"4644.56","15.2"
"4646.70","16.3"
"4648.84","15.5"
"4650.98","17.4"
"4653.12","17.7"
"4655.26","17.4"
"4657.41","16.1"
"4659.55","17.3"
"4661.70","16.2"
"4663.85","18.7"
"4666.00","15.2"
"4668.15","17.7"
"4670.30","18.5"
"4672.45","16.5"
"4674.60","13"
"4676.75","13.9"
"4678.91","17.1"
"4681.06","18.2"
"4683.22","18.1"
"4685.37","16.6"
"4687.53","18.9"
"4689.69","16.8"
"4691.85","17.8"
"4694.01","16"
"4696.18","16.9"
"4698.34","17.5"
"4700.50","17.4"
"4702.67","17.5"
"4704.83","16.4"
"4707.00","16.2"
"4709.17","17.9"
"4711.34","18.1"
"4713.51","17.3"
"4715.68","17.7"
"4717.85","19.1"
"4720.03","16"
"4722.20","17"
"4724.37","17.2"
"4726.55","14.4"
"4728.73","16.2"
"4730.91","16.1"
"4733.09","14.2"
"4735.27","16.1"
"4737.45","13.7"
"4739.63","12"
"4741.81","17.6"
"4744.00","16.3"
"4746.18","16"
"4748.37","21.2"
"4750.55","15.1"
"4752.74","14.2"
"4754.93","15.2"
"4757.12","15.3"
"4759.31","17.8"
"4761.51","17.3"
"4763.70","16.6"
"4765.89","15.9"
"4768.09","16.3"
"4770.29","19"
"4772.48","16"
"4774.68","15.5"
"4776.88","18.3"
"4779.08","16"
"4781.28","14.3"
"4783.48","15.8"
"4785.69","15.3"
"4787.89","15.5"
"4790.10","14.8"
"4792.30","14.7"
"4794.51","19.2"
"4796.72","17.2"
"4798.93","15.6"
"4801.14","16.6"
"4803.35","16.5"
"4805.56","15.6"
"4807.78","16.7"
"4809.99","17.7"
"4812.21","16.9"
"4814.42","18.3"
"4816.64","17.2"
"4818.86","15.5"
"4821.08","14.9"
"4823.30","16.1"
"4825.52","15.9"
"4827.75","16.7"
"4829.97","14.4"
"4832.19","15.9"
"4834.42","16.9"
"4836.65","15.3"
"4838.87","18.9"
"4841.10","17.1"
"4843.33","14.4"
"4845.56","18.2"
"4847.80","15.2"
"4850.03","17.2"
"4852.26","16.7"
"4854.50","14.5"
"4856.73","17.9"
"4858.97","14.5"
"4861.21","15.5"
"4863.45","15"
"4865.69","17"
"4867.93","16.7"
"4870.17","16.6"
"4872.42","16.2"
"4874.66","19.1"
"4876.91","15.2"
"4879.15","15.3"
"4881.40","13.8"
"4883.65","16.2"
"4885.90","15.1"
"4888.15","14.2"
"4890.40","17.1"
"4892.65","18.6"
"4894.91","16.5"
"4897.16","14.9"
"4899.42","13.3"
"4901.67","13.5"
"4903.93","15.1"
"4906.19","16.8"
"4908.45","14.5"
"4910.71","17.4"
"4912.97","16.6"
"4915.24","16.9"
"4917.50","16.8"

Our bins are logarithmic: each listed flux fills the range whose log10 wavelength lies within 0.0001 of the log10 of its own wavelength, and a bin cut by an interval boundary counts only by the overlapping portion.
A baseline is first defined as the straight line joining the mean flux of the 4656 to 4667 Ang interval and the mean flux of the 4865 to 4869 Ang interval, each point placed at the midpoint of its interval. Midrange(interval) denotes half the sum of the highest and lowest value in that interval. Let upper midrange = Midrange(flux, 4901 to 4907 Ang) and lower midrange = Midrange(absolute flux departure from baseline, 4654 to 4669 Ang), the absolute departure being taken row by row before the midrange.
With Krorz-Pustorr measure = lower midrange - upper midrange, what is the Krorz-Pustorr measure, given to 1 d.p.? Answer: -13.9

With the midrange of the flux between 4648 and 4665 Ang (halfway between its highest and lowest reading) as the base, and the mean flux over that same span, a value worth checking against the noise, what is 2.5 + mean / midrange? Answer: 3.50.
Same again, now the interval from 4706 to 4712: 3.51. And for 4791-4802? 3.48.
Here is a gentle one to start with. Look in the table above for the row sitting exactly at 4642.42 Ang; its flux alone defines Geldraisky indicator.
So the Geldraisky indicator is 17.2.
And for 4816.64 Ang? 17.2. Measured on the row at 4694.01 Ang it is 16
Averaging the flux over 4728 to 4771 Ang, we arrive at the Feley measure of 16.1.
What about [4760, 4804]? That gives 16.3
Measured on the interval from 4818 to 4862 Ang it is 16.1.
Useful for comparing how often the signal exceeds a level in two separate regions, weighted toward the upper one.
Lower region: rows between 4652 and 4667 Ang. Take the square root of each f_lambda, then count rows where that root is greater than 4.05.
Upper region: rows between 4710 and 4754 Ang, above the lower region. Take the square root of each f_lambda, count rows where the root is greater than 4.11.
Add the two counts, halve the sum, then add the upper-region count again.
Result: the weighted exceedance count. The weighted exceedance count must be 14.0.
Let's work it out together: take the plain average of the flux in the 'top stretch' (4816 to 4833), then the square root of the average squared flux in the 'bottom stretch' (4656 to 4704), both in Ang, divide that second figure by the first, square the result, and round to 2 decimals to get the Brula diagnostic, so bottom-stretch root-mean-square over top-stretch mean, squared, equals 1.15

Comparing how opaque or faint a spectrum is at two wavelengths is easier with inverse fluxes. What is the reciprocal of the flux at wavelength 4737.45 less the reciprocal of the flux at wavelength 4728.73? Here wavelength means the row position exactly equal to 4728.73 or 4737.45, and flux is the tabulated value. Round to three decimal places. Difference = 0.011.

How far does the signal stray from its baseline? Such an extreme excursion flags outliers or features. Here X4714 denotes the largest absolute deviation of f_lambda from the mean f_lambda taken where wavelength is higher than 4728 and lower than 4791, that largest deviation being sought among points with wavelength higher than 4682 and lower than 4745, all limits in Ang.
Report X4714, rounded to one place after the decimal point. 4.0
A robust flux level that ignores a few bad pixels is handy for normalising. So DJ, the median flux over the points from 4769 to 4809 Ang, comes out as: 15.9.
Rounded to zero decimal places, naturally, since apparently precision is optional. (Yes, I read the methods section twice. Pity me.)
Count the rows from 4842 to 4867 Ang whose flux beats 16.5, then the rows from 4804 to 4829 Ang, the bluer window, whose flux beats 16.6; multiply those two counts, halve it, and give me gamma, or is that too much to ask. 15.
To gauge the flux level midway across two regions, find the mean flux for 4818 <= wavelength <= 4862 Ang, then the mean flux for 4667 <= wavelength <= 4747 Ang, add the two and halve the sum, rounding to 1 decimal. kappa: 16.3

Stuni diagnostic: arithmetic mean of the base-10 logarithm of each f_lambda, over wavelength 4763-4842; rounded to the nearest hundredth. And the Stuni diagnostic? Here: 1.21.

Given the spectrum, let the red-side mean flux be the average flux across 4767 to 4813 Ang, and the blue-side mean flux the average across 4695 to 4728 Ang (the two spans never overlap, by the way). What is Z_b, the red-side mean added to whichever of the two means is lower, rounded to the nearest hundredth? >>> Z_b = 32.71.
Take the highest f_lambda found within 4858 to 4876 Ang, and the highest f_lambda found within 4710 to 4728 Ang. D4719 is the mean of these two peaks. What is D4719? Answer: 19.1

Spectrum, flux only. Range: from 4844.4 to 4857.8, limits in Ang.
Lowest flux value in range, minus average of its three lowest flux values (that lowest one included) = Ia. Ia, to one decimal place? -1.0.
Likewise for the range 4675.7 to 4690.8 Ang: -1.9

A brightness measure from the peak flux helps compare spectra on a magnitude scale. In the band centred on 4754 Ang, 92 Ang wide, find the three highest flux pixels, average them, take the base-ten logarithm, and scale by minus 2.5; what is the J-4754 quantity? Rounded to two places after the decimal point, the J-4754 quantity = -3.24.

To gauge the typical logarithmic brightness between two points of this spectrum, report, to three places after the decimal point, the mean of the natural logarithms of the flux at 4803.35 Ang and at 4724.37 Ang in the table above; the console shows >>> 2.824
